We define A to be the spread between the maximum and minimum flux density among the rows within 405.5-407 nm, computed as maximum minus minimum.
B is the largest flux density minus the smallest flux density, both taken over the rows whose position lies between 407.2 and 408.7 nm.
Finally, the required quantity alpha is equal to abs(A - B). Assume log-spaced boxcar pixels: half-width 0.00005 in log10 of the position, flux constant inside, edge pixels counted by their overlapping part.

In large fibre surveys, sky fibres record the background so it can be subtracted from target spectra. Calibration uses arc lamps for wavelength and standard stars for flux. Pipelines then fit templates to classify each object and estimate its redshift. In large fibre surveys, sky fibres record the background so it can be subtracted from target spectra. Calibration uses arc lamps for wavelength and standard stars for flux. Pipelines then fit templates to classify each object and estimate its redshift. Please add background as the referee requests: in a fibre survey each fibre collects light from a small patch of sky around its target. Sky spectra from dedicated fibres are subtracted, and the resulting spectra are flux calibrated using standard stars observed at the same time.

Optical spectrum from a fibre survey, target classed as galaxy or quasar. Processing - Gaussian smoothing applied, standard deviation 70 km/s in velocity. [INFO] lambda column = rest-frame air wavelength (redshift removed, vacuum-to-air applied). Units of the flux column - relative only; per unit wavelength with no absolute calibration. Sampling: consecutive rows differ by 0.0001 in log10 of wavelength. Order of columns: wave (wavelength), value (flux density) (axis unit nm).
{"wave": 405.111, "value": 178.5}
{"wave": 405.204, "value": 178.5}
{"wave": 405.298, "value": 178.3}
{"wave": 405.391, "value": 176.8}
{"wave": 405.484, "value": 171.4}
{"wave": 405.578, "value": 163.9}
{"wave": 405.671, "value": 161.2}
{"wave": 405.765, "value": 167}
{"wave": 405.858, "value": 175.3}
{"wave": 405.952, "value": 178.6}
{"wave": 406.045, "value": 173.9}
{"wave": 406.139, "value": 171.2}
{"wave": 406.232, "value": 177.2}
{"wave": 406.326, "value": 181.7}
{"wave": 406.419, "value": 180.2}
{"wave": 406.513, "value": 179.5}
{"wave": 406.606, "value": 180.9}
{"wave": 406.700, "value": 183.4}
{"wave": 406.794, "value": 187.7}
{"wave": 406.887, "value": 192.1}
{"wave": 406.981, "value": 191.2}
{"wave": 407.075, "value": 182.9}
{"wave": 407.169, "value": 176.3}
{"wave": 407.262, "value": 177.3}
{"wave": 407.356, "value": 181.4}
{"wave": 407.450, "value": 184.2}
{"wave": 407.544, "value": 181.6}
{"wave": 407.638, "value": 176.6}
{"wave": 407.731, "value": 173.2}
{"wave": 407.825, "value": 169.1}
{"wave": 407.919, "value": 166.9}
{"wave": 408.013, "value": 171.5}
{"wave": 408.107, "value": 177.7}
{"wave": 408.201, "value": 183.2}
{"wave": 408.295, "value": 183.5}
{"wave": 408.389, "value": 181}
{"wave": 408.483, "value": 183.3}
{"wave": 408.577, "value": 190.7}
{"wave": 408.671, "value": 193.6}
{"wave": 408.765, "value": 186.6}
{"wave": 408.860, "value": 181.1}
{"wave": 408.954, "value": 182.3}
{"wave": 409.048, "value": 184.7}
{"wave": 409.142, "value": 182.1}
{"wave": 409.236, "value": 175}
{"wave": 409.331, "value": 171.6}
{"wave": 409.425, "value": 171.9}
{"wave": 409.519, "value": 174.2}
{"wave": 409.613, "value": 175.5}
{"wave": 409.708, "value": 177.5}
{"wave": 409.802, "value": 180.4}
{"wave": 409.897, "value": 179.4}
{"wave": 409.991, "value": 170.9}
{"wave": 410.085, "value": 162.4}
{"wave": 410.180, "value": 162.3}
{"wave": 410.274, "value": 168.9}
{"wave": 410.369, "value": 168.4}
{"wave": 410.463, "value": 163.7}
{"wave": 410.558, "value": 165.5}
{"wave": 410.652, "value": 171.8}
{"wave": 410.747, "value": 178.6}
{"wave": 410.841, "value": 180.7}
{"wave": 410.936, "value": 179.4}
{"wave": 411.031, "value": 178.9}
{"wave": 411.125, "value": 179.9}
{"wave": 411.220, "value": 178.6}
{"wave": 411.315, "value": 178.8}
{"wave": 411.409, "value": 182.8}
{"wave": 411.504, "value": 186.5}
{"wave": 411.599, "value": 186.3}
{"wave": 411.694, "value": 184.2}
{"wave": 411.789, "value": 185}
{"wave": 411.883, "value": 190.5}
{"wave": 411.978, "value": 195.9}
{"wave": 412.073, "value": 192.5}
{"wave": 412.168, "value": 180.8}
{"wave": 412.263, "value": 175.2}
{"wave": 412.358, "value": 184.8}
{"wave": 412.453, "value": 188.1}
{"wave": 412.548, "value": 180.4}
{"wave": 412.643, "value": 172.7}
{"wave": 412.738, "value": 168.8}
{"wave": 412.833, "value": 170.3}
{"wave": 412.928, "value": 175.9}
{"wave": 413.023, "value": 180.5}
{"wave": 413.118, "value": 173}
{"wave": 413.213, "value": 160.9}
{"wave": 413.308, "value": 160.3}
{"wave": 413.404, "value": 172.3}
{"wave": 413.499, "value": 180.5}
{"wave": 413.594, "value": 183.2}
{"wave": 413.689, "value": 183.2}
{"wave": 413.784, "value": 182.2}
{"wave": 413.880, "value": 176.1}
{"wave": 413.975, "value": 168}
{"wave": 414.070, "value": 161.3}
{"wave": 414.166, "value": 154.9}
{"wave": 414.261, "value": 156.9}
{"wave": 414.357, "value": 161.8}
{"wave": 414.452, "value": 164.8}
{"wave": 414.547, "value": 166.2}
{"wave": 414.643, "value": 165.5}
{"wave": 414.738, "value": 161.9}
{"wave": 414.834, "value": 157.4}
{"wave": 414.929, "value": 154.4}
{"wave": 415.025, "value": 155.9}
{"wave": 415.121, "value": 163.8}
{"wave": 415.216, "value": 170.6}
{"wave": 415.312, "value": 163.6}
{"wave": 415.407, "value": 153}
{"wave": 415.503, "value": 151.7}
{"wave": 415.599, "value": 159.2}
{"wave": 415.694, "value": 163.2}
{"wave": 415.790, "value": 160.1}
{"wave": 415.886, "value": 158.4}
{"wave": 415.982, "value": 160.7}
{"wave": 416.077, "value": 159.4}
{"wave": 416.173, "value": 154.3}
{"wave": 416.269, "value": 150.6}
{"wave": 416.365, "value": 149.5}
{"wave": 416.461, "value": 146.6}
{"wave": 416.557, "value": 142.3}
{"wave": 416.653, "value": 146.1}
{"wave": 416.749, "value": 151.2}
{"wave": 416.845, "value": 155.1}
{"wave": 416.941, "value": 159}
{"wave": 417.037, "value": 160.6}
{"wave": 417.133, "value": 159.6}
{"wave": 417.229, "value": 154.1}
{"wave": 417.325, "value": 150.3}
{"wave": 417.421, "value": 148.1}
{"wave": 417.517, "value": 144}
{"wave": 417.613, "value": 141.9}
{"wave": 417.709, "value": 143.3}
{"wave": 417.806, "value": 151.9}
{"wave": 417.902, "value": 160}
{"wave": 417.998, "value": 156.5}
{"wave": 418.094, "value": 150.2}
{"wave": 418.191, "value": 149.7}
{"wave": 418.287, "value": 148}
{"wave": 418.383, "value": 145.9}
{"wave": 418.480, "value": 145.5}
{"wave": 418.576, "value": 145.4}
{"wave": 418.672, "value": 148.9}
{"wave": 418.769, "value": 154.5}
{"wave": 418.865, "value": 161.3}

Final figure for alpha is 4.2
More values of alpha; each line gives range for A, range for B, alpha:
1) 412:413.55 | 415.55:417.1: 11.3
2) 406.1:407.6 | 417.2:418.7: 2.8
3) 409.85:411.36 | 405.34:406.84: 8.1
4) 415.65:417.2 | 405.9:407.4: 0.0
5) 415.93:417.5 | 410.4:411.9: 8.4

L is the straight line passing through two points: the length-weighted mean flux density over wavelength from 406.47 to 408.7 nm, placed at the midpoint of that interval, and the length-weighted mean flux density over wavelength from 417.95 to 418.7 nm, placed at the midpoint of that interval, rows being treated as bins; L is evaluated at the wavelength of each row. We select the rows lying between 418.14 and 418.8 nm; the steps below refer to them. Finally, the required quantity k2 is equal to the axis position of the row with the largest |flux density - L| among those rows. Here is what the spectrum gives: 418.769 nm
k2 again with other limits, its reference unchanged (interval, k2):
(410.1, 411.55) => 411.504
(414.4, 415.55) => 415.216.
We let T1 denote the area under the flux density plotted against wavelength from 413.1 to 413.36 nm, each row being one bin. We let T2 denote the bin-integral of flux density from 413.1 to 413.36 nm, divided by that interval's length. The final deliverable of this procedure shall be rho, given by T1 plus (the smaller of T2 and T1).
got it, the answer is 85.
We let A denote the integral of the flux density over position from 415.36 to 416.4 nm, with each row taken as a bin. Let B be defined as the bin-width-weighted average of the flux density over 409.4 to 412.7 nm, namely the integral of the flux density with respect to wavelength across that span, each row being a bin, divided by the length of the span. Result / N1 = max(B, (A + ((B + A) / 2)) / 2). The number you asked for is 178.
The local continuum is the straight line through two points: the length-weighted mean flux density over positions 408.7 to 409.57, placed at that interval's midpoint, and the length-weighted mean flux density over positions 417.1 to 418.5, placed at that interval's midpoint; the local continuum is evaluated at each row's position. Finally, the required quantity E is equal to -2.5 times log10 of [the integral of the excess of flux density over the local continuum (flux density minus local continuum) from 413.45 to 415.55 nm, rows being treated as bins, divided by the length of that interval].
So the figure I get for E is -1.6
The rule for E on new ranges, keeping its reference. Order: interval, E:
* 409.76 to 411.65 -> -0.3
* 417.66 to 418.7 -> 0.0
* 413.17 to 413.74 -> -2.4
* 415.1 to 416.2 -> -1.1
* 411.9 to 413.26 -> -2.6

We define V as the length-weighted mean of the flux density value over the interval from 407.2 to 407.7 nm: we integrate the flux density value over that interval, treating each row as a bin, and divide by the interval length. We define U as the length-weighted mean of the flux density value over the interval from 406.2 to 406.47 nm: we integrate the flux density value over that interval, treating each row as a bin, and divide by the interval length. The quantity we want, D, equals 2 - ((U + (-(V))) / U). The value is 2.00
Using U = 180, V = 180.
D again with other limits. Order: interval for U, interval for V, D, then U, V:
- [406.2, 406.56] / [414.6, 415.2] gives 1.89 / 180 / 160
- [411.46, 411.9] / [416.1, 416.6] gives 1.80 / 186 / 149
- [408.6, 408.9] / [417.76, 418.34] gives 1.82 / 187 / 153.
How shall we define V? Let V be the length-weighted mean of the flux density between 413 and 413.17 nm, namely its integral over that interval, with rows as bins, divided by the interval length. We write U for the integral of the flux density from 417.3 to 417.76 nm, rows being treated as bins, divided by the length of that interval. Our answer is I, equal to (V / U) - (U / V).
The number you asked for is 0.4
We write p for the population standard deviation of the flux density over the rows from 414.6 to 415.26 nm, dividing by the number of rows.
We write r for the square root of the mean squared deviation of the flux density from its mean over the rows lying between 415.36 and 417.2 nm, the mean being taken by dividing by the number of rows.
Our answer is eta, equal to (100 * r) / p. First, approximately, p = 5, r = 5.8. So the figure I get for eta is 107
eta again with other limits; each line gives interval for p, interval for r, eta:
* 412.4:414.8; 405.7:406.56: 49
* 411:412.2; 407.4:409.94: 117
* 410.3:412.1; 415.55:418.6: 75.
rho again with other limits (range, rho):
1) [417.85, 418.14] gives 90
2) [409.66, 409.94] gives 100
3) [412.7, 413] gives 104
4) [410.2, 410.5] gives 100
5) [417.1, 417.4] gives 92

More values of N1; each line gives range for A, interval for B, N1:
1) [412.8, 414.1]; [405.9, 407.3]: 215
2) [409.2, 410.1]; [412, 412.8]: 181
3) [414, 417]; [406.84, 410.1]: 399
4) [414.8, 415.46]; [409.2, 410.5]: 172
